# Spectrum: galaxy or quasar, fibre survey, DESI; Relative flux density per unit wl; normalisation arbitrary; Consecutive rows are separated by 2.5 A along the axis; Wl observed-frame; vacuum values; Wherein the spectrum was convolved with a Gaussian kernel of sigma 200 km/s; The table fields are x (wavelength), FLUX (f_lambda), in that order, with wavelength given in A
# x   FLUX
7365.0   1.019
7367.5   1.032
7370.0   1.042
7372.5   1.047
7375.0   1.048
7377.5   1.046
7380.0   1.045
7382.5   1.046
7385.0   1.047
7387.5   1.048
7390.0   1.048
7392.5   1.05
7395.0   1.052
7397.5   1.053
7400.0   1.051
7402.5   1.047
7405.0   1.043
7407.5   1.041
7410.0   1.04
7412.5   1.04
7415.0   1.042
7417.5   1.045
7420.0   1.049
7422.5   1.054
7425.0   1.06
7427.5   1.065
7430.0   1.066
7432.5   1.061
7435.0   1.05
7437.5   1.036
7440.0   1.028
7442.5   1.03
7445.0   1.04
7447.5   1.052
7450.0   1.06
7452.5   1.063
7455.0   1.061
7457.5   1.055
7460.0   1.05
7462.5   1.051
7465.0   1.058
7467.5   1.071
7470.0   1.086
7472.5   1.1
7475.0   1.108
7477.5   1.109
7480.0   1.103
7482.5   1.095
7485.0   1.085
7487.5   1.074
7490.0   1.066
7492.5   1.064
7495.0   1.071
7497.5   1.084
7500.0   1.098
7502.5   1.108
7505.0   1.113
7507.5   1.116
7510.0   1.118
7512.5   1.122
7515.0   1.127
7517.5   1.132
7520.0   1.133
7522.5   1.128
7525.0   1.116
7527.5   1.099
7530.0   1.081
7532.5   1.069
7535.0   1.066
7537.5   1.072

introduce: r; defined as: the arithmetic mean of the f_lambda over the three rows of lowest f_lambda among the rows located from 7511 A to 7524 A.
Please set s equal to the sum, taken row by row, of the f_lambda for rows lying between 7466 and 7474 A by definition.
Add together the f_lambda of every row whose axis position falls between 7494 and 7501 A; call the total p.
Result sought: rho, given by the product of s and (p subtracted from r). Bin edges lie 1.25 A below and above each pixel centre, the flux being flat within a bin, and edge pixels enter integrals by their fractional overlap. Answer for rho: -7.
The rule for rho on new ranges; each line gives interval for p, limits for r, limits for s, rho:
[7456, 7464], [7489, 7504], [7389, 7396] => -7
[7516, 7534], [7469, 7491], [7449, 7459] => -28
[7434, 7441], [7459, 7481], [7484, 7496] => -11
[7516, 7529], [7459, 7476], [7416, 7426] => -19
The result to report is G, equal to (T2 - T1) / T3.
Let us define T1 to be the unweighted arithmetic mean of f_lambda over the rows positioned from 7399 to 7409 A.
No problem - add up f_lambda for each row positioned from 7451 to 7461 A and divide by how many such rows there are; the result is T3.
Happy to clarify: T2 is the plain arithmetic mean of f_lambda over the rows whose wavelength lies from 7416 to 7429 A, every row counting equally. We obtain 0.01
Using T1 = 1.05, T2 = 1.05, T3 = 1.06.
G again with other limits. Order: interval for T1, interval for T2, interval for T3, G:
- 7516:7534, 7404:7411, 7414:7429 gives -0.06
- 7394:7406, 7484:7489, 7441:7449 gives 0.03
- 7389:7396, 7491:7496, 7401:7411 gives 0.02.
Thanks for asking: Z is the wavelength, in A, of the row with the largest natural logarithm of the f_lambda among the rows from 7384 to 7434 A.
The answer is 7430.0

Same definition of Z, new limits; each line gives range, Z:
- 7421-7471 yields 7470.0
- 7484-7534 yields 7520.0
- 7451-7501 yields 7477.5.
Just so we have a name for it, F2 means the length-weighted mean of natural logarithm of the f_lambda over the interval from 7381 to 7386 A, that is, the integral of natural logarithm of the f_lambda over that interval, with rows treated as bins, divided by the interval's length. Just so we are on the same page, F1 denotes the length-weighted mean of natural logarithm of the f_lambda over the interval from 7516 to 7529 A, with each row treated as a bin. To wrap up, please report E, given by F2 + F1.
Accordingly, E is 0.159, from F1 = 0.11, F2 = 0.045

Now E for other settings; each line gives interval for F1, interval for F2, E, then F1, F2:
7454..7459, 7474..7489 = 0.147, 0.06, 0.091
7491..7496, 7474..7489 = 0.156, 0.07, 0.091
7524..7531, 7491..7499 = 0.165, 0.09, 0.071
